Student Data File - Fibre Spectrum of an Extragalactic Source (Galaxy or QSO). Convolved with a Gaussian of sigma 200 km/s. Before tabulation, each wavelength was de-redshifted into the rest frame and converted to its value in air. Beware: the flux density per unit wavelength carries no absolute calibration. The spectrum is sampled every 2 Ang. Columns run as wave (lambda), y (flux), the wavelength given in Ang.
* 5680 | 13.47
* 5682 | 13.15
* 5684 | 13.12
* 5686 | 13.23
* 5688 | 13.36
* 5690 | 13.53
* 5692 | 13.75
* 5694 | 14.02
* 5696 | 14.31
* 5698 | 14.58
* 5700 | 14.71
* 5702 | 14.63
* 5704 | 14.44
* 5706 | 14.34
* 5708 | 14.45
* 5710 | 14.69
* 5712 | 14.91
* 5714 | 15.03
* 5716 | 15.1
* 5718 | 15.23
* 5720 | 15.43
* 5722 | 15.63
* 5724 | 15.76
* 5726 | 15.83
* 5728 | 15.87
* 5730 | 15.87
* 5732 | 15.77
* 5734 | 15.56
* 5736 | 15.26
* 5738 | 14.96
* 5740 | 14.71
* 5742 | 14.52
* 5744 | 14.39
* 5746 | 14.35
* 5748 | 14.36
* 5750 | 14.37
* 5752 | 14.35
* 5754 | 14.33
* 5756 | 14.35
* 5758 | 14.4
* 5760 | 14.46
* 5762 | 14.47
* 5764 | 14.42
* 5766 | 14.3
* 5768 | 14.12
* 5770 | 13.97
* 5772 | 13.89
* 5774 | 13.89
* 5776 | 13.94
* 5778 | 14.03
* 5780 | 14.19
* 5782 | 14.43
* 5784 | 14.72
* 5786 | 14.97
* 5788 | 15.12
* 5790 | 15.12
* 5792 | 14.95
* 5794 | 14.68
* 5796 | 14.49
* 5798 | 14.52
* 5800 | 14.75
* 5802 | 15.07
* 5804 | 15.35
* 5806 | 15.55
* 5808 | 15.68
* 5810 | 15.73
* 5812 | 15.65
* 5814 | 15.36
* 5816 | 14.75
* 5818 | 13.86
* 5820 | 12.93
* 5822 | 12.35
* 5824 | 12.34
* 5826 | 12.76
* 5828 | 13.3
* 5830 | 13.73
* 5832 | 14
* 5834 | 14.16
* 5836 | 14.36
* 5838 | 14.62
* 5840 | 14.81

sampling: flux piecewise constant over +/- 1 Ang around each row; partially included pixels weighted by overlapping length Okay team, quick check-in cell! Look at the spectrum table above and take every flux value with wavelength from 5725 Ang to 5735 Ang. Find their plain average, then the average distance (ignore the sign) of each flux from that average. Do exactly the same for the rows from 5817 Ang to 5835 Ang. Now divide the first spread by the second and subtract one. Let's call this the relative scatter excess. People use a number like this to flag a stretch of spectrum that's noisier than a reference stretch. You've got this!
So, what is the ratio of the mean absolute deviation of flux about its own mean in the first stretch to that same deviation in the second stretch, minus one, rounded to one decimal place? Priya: -0.8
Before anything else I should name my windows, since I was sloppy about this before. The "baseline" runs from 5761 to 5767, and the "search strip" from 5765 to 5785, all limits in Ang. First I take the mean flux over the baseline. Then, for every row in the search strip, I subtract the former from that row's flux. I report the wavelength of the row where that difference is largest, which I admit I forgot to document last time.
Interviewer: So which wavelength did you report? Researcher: 5784 Ang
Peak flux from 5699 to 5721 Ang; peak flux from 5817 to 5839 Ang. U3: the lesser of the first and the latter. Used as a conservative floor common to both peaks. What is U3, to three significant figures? 14.6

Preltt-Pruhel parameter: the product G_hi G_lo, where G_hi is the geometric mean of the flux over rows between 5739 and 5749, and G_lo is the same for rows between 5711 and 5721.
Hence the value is 219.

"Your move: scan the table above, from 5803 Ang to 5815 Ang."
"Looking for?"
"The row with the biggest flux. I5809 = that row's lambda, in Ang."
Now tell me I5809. 5810 Ang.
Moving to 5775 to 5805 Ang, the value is 5804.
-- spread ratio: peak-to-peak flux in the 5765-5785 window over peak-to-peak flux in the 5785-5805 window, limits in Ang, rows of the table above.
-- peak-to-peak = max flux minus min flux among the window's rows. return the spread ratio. 1.0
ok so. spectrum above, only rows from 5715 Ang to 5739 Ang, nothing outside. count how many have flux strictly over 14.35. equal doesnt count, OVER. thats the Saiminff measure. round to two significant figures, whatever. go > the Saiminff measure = 12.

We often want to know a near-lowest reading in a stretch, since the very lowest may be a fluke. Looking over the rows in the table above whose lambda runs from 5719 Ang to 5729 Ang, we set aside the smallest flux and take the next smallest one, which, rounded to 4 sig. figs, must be 15.63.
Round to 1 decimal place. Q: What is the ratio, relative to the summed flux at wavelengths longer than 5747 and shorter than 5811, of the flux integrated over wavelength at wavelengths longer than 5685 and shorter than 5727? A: 1.3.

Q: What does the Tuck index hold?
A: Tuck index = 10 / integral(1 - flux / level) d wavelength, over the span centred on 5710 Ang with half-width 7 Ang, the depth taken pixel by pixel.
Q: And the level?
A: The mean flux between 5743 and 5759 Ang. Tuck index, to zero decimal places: -30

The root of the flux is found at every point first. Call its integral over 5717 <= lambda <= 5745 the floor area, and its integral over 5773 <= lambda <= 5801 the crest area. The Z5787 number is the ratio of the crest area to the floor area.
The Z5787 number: 0.974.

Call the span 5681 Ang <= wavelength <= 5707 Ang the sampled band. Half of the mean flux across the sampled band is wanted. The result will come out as 6.97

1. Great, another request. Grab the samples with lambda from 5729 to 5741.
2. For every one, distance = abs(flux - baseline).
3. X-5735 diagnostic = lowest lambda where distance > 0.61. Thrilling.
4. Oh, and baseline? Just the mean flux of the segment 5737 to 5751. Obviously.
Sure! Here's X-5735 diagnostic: 5730 Ang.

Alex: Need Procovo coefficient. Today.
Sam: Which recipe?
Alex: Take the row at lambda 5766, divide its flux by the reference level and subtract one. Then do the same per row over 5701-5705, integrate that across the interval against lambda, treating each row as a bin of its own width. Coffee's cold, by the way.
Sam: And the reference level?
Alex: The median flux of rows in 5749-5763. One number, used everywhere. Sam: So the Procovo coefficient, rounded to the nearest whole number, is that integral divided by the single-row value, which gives -9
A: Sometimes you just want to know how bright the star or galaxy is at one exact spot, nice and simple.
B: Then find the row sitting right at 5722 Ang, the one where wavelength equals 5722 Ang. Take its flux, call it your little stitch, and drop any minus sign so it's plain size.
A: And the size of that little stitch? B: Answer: 15.6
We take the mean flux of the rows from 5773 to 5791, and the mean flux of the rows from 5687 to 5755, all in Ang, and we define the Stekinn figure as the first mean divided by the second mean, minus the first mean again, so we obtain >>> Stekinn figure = -13.5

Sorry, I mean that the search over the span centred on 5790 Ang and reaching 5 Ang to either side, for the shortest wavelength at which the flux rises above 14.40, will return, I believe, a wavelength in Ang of 5786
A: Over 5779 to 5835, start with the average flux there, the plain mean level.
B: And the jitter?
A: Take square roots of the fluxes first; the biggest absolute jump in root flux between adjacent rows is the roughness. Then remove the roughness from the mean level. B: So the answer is 14.3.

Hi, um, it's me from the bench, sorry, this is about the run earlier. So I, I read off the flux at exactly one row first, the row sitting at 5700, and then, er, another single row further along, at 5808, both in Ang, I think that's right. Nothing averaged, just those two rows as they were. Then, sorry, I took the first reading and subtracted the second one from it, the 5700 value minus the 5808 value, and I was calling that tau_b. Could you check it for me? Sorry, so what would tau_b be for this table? -1.0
